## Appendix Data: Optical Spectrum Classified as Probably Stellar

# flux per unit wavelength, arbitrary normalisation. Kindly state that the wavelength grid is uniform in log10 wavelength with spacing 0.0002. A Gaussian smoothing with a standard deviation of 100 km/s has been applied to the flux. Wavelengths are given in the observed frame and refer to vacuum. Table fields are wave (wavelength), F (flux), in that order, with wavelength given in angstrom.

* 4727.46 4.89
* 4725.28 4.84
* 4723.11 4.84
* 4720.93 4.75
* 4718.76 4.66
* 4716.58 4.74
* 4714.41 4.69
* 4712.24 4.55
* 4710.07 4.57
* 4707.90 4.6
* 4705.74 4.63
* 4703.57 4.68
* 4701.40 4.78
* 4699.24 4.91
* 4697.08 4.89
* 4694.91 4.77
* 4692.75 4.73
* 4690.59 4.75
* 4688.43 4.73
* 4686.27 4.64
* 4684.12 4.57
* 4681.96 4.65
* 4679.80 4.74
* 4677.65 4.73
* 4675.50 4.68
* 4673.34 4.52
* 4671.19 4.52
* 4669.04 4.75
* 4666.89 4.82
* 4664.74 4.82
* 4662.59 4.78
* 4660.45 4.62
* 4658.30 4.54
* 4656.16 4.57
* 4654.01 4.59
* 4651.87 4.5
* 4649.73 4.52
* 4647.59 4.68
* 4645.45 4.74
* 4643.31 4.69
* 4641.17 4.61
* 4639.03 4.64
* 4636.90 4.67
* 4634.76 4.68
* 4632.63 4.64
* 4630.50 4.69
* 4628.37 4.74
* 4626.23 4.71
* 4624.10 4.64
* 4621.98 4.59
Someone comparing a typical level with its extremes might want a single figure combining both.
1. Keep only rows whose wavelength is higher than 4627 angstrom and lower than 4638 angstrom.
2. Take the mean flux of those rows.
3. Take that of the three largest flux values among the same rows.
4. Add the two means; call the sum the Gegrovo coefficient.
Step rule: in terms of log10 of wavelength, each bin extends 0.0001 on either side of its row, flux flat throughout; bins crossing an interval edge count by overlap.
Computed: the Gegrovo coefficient 9.39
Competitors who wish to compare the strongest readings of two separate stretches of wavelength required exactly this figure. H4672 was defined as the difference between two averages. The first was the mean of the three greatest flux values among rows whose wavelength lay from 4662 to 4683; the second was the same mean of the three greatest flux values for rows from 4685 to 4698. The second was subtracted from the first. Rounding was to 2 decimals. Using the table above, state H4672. 0.00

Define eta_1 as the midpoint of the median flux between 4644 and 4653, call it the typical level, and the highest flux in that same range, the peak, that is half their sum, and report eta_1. 4.67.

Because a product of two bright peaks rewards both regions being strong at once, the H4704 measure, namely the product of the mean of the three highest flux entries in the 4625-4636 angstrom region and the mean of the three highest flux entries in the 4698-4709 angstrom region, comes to 22.6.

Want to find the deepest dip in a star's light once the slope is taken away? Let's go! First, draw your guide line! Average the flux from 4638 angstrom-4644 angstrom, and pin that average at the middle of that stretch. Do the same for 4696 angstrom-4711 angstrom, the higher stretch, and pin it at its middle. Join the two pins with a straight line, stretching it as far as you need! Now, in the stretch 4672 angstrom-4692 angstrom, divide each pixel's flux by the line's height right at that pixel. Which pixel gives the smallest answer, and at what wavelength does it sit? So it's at 4673.34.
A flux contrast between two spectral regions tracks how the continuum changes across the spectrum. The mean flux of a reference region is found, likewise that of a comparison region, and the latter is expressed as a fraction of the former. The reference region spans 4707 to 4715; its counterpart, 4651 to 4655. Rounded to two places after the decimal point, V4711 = 0.99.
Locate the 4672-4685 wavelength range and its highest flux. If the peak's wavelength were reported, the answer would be 4679.80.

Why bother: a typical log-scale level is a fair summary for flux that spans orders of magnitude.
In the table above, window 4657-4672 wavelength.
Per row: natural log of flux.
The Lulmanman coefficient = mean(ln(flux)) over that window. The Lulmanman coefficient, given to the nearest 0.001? 1.546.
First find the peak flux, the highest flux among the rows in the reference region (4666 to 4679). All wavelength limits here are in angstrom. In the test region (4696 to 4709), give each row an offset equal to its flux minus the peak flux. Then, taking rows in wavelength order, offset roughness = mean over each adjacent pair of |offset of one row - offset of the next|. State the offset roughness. 0.066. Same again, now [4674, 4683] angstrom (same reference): 0.050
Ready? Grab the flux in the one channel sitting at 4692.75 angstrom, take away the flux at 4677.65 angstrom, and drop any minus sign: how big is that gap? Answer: 0.00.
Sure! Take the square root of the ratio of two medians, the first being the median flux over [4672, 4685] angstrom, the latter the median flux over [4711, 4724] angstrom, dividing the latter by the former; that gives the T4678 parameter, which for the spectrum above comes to 1.01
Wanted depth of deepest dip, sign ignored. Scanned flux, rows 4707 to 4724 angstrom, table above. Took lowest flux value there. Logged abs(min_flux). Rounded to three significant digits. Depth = 4.55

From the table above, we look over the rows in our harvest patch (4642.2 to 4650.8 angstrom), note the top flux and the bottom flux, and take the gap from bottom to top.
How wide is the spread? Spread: 0.22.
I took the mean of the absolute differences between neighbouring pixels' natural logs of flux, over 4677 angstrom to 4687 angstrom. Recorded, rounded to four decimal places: 0.0135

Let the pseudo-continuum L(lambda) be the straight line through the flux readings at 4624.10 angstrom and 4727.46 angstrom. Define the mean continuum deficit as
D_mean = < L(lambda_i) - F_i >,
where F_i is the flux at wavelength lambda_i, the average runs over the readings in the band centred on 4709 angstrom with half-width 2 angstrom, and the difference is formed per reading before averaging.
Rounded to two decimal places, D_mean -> 0.26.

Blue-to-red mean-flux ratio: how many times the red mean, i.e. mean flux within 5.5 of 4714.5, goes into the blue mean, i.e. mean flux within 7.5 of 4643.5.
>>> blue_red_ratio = 1.00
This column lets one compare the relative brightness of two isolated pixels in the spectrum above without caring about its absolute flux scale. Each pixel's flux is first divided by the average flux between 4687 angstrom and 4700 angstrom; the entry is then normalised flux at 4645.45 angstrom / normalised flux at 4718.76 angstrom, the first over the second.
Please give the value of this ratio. 1.02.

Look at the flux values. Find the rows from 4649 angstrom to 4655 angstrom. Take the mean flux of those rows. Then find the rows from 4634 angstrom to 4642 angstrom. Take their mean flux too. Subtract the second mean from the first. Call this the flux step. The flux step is -0.11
